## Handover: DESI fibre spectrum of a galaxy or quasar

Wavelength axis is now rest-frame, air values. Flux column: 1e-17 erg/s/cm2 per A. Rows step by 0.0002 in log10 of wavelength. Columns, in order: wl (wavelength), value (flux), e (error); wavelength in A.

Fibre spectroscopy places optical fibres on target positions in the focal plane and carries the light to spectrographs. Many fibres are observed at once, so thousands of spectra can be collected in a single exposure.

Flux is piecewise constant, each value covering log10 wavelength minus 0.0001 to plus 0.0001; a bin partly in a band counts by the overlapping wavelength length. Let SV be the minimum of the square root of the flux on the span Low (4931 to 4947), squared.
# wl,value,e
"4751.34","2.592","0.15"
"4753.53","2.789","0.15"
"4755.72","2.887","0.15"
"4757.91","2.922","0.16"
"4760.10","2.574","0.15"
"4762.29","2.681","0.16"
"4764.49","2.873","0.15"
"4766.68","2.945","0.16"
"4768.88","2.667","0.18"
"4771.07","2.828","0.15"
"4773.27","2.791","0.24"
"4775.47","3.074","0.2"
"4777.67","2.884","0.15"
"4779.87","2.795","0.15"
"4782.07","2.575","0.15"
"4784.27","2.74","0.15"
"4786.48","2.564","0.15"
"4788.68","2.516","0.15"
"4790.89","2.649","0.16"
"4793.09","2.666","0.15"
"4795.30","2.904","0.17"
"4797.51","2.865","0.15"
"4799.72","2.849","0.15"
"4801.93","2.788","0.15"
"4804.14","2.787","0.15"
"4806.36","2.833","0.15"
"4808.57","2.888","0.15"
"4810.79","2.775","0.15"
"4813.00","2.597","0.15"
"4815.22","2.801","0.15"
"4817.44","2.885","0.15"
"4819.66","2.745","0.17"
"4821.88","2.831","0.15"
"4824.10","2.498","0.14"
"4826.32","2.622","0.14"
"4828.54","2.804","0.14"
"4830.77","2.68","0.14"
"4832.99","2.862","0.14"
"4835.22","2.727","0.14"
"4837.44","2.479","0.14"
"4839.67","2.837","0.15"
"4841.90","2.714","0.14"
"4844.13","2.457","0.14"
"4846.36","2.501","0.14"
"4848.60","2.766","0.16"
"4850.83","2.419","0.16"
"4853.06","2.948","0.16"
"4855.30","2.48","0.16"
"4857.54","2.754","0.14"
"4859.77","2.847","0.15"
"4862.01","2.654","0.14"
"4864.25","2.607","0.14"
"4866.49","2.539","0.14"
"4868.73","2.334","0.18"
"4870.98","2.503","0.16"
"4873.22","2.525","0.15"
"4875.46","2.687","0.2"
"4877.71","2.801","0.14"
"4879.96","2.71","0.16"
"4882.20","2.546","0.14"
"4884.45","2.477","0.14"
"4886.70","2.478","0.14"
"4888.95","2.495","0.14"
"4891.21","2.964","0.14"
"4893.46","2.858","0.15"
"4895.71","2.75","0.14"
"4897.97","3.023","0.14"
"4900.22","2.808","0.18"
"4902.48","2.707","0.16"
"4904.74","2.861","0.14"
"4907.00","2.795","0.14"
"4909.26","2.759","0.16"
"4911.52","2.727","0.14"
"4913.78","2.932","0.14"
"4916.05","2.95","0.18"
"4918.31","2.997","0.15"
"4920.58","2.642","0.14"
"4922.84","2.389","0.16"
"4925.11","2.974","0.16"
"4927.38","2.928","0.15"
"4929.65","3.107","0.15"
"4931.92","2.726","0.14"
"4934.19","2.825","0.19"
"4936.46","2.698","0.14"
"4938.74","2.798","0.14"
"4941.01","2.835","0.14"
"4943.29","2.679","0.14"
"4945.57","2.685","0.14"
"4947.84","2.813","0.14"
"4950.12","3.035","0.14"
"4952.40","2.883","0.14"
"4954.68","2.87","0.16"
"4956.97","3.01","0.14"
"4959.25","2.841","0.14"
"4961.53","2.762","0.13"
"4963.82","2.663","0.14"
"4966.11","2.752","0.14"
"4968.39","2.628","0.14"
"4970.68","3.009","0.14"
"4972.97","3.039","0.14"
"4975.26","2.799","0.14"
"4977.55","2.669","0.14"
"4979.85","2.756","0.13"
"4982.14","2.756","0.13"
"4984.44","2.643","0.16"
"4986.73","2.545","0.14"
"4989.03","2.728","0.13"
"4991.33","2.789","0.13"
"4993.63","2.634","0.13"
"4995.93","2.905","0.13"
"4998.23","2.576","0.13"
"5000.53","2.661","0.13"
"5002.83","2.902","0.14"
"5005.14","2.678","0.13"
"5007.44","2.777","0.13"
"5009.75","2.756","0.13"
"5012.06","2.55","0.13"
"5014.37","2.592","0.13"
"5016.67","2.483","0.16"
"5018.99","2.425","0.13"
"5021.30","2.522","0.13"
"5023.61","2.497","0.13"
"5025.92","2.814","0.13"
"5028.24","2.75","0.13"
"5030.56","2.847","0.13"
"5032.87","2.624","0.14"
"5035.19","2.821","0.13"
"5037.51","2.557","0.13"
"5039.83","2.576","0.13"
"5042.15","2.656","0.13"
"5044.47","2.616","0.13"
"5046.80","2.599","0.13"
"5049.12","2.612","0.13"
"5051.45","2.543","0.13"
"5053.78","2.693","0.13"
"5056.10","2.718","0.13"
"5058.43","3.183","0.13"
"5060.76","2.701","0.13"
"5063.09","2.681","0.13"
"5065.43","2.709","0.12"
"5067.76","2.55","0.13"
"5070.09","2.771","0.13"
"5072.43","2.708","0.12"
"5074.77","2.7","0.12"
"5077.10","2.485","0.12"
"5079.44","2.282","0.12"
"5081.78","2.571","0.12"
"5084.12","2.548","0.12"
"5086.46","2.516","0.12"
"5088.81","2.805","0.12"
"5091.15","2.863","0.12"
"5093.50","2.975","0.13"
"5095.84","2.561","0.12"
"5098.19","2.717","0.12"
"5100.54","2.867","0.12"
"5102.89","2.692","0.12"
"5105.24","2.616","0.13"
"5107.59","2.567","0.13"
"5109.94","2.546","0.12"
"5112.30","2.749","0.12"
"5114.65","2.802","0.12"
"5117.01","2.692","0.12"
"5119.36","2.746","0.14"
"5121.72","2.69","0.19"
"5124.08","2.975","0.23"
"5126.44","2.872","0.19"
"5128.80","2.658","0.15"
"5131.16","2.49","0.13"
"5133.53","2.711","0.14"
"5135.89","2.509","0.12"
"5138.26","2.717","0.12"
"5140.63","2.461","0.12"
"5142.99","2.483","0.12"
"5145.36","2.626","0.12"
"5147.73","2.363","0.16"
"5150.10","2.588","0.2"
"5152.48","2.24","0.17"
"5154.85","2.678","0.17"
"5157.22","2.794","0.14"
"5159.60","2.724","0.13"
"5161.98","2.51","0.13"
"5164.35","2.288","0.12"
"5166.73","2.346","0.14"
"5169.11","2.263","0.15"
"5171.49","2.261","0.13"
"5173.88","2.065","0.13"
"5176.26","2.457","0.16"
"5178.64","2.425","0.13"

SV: 2.68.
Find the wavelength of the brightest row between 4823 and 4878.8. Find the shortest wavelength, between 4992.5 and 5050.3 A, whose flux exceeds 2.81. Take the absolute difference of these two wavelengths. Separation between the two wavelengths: 142.9 A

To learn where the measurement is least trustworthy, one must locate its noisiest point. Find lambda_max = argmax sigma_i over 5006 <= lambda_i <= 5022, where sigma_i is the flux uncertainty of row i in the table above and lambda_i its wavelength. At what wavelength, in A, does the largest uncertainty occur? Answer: 5016.67 A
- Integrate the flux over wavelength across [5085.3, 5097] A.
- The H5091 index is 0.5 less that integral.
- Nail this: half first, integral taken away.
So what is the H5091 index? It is -32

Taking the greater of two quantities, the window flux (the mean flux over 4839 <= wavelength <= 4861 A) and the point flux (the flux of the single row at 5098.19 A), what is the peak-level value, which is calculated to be 2.72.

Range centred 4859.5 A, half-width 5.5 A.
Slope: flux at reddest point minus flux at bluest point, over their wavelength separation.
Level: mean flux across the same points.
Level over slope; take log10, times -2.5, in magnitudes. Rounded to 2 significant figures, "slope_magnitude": -5.7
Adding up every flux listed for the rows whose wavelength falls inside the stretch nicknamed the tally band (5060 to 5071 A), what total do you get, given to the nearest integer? 13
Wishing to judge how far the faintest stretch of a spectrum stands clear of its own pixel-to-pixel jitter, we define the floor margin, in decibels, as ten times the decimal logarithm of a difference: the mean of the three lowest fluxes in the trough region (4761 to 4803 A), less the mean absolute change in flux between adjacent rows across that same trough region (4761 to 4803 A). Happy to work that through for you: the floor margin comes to 3.83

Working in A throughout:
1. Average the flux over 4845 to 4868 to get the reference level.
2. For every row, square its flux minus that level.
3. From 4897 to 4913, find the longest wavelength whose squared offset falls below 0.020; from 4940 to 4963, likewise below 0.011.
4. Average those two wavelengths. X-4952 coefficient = 4928.5 A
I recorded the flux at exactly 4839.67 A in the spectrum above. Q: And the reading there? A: 2.837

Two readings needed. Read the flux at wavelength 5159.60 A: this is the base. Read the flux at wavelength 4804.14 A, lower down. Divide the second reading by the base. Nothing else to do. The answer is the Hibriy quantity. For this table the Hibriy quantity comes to 1.02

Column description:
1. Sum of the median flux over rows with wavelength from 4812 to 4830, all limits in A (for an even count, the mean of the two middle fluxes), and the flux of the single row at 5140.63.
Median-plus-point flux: 5.23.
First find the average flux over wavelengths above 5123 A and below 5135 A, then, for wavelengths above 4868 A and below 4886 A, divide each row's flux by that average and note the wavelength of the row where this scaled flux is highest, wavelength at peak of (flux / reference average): 4877.71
